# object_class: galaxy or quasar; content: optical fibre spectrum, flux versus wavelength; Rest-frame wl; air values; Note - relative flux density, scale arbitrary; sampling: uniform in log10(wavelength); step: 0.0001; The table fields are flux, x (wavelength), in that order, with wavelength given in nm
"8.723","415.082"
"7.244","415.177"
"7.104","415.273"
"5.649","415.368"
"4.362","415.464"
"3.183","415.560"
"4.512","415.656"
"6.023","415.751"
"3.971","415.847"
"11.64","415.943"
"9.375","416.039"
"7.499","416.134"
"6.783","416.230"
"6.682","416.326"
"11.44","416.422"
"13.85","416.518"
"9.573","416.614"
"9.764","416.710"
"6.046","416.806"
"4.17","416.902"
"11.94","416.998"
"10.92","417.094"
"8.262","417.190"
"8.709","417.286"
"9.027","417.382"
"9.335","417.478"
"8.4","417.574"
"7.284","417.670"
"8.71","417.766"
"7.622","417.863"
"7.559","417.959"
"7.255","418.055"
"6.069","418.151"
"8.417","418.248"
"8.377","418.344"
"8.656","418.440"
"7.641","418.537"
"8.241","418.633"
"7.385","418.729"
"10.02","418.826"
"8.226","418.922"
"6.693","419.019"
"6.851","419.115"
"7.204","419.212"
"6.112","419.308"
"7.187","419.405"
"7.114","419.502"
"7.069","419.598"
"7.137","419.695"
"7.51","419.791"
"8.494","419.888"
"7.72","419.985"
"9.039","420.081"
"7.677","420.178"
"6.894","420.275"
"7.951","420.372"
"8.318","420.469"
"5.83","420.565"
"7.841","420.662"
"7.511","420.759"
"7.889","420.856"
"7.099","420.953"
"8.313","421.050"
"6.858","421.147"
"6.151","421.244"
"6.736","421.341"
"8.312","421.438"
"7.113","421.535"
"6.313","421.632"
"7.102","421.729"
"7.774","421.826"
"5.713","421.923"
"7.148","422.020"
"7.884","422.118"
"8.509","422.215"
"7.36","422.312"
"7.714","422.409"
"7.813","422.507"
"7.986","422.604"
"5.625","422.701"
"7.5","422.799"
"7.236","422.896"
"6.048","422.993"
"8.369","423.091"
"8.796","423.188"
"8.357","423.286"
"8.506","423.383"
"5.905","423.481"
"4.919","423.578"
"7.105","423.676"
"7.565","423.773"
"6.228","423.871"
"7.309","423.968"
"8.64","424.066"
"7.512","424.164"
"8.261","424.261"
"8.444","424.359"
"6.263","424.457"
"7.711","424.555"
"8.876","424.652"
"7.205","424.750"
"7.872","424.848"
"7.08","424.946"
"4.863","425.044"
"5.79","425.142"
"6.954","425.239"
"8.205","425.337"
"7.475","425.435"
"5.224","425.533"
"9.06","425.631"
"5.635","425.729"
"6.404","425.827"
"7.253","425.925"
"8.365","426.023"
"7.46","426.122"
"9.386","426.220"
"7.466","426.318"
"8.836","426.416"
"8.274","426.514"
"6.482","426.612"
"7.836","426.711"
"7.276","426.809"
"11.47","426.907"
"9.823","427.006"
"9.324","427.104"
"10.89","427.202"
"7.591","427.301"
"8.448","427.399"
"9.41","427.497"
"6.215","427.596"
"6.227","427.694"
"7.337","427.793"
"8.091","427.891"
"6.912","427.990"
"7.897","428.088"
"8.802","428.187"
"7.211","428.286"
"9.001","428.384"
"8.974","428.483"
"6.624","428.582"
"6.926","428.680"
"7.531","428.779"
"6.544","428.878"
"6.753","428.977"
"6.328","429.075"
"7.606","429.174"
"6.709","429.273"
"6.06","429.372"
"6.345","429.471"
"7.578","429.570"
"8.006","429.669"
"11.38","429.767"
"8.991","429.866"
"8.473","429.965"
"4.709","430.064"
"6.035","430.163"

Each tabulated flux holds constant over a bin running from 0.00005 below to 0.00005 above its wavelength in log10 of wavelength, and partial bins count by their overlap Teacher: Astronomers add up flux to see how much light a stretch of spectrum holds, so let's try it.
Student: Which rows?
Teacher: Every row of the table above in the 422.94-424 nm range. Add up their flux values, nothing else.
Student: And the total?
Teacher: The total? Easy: 79.1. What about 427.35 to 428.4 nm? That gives 85.6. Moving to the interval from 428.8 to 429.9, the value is 82.3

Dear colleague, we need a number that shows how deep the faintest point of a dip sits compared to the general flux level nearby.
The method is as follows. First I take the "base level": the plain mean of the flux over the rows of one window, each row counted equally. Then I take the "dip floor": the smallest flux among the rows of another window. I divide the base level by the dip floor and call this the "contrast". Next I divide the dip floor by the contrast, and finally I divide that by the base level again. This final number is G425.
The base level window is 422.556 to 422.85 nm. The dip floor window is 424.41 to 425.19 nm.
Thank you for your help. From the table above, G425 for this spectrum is 0.48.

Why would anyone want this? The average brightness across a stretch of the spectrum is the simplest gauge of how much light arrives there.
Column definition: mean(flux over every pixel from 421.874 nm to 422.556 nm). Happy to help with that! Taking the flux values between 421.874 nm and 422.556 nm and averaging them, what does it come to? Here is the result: 7.4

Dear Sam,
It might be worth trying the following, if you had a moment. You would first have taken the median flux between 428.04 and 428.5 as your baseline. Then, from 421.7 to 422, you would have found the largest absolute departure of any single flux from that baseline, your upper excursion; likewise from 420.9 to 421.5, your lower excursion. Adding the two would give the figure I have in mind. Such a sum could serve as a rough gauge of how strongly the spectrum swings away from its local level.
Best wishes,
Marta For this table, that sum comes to 5.7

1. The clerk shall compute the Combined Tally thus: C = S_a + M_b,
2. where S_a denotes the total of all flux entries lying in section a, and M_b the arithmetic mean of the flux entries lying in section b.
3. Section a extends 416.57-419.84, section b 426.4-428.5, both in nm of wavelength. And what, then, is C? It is 279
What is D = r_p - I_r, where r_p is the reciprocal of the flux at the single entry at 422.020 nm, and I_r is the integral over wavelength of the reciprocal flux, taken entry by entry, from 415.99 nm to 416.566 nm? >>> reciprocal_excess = 0.073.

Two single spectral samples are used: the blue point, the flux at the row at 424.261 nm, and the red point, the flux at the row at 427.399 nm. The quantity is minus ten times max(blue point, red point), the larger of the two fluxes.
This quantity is -84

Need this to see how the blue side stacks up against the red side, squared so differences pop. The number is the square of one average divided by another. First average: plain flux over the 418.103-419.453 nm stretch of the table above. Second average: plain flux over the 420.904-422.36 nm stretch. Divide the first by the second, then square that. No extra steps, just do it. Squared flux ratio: 1.12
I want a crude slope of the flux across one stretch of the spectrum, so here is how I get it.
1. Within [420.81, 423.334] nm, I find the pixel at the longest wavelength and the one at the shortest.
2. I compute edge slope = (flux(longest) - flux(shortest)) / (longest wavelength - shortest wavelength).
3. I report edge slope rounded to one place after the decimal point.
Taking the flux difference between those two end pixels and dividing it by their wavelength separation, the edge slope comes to 0.2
